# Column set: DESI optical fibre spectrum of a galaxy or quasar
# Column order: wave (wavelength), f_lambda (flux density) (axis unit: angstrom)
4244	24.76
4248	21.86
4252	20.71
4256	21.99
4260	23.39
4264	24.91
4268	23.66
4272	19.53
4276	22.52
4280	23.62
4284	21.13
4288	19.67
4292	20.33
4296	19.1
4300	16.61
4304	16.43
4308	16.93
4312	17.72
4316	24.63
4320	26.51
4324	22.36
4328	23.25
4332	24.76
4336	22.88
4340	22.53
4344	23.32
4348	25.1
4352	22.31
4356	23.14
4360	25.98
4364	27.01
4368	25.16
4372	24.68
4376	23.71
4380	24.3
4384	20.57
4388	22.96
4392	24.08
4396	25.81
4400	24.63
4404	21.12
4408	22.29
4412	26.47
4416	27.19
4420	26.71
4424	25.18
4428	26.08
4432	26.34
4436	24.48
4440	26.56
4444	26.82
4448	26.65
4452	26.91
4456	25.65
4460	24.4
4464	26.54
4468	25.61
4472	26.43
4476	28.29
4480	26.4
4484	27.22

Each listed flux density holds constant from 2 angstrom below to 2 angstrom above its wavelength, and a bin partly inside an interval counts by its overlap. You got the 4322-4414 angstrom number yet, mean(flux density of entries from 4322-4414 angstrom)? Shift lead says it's 24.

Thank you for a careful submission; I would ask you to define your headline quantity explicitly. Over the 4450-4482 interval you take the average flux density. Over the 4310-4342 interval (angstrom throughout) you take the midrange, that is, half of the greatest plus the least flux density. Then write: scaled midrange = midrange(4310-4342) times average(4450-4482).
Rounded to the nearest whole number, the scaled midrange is 581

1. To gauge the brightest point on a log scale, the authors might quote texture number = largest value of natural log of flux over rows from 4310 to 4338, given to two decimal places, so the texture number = 3.28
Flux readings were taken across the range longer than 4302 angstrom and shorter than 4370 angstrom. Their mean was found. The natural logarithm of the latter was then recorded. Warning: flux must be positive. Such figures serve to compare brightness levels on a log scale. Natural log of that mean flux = 3.13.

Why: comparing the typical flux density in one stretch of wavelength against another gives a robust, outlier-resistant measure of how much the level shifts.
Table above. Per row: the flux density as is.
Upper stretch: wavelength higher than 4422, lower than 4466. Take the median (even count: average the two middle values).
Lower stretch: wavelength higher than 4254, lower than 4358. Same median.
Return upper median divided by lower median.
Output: 1.17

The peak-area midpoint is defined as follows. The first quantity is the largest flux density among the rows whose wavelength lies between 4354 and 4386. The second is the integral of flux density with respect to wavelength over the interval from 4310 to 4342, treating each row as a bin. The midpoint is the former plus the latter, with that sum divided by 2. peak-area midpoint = 383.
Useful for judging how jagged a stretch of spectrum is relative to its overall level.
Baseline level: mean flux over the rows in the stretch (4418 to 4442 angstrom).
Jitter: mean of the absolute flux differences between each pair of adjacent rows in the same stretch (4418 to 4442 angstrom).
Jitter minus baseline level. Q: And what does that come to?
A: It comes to -24.6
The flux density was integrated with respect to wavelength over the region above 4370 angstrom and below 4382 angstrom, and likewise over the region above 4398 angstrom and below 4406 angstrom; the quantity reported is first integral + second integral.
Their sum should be 474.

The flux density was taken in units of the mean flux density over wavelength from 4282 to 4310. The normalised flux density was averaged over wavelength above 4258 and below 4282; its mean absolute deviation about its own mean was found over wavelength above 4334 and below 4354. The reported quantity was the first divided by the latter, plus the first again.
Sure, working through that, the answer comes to 30.4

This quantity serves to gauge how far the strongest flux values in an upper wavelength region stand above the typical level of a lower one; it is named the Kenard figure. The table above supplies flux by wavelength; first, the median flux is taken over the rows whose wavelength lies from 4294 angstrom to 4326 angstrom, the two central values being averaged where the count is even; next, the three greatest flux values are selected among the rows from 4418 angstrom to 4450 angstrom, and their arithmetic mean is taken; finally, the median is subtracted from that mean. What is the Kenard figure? 8.3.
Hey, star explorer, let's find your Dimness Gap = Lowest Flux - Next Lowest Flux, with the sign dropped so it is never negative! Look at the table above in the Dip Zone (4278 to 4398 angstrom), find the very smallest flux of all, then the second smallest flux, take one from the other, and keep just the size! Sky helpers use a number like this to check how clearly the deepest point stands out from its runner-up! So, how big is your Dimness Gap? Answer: 0.18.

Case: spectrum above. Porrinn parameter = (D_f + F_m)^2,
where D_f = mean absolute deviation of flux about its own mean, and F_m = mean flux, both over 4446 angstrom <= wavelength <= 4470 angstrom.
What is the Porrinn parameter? 713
